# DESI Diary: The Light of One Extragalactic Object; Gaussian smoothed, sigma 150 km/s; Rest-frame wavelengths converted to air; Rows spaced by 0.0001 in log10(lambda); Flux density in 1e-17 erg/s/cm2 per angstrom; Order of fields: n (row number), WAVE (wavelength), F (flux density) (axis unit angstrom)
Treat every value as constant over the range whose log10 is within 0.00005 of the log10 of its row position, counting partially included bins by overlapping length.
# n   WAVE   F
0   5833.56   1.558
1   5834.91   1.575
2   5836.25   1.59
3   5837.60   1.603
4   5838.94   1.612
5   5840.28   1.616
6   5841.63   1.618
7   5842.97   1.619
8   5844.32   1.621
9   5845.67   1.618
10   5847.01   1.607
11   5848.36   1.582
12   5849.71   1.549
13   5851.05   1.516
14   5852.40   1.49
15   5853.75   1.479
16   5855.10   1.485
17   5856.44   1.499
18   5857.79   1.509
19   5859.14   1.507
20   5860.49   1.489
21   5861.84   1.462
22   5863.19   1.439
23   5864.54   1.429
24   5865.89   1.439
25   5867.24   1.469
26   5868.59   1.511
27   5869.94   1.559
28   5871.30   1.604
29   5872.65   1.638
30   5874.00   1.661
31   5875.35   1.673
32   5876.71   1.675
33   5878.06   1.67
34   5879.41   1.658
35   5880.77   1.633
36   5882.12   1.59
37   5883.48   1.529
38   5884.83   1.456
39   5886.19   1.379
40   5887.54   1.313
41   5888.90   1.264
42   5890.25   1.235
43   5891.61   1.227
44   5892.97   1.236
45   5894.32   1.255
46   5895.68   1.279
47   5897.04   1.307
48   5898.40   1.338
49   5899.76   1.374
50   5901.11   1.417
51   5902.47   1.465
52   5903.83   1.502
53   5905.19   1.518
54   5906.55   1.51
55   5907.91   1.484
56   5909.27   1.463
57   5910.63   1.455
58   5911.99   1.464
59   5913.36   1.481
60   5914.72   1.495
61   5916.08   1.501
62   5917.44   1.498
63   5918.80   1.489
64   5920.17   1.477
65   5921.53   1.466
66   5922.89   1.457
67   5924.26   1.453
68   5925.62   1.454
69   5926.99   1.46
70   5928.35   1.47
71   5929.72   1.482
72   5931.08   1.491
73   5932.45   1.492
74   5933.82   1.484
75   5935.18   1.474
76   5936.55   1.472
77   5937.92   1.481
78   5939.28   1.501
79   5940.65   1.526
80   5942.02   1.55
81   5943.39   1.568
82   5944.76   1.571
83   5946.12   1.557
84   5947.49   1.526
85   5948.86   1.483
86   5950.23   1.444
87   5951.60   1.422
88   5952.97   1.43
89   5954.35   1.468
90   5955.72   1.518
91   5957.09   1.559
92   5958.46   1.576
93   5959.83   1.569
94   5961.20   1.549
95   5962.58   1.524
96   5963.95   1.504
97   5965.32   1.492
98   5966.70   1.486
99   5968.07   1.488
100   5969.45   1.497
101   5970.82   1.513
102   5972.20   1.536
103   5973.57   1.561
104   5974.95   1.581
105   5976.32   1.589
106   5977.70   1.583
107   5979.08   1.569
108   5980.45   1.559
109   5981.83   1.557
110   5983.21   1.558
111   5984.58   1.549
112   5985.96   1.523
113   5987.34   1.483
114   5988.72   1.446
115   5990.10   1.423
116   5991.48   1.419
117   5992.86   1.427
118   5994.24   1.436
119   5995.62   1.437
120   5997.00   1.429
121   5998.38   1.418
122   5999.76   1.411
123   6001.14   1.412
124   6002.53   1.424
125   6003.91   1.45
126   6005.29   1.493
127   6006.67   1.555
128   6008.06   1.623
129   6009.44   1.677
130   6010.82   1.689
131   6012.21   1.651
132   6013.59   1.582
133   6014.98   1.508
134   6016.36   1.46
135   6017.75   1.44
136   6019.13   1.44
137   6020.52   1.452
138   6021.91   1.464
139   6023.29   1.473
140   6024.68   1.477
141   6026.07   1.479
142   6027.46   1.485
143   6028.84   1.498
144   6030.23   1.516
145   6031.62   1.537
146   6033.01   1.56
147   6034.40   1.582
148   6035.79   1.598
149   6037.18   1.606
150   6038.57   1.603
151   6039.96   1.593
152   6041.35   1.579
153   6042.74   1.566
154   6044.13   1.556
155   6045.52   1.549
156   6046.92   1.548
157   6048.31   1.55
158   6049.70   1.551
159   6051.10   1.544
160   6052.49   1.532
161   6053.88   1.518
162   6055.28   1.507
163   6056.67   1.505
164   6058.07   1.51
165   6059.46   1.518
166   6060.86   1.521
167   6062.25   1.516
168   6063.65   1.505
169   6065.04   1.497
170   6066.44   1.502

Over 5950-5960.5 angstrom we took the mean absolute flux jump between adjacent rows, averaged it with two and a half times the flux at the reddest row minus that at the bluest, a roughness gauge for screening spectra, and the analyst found 0.17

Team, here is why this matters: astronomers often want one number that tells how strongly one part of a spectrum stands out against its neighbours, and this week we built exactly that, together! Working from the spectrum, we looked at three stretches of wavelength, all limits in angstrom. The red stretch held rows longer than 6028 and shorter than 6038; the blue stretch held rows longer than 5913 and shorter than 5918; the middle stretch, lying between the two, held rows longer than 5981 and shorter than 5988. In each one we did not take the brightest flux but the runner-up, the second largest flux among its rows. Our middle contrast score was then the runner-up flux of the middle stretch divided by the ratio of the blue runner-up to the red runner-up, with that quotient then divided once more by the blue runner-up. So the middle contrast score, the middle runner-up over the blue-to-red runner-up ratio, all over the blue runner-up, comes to 1.1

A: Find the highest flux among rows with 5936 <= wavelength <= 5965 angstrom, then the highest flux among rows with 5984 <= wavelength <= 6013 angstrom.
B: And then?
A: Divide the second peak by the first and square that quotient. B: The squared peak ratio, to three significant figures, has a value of 1.15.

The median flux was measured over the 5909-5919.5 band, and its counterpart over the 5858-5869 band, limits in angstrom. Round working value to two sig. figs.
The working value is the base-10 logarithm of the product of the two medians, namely 0.34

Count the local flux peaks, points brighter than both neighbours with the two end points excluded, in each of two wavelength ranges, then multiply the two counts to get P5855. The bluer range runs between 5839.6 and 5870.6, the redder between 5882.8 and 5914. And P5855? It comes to 2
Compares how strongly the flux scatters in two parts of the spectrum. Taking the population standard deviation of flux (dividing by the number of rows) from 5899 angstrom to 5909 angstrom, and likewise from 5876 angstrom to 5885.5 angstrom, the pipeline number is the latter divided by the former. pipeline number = 1.5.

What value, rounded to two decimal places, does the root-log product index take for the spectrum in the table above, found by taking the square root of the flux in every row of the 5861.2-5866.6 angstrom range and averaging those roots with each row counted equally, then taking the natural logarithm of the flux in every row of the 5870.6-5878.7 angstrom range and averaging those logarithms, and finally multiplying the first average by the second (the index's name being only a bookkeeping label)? 0.60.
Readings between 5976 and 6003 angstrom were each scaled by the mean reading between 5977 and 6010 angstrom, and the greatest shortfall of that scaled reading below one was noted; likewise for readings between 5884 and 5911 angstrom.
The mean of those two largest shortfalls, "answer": 0.117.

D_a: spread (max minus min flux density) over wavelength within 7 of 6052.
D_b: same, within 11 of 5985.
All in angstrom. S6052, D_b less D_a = 0.12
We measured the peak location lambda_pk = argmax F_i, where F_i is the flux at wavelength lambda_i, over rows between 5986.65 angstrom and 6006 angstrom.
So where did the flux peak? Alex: 6005.29 angstrom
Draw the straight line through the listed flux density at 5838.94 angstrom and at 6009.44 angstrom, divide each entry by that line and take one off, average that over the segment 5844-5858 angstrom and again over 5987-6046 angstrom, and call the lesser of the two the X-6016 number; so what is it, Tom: -0.101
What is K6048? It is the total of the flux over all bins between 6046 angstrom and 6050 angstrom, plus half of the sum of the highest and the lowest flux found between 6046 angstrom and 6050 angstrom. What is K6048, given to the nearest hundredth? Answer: 6.20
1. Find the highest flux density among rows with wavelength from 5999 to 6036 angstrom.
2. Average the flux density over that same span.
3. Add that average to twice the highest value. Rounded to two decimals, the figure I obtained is 4.89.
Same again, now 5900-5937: 4.51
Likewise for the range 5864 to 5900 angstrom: 4.81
